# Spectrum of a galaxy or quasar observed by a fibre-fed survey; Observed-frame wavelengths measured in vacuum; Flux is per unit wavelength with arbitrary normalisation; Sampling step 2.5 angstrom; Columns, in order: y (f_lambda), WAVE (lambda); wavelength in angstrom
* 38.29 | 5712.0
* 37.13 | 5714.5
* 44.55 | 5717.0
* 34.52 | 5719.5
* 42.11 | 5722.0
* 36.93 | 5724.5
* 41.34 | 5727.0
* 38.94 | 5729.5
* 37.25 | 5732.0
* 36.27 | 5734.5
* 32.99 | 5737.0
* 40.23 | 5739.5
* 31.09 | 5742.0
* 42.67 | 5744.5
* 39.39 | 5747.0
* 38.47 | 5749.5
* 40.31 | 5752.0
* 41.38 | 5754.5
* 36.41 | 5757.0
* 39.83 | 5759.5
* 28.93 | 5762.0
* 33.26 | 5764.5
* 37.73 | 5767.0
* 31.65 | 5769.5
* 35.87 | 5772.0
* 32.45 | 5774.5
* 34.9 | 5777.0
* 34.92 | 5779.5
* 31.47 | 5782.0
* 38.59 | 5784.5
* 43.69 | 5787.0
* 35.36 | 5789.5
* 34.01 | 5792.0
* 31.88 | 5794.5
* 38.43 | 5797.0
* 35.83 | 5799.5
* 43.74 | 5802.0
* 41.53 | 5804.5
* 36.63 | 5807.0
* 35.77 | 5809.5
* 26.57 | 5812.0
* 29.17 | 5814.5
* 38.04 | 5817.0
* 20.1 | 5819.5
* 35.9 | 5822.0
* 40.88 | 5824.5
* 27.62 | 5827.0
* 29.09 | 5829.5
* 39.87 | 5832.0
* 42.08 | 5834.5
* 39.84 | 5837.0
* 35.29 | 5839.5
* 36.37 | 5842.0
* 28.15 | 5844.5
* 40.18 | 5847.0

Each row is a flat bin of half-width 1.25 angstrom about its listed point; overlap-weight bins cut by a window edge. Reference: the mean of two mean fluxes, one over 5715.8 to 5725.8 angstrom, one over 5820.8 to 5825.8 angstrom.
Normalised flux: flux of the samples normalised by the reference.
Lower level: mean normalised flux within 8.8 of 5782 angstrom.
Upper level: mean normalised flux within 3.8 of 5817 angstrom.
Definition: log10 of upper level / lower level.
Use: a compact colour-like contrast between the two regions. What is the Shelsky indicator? -0.091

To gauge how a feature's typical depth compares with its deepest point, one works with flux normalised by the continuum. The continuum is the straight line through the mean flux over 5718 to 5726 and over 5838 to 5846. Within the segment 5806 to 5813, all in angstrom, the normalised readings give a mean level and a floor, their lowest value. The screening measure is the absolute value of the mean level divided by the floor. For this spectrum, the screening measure 1.24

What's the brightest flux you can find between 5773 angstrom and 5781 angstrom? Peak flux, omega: 34.92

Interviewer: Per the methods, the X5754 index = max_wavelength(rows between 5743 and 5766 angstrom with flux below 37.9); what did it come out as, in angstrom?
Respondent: 5764.5 angstrom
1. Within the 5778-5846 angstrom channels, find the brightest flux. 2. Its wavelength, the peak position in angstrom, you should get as 5802.0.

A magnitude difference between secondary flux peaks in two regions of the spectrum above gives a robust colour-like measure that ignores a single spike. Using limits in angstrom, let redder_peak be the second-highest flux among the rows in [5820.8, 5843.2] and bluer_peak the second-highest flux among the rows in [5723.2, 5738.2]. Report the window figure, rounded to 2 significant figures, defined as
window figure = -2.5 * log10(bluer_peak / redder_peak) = 0.053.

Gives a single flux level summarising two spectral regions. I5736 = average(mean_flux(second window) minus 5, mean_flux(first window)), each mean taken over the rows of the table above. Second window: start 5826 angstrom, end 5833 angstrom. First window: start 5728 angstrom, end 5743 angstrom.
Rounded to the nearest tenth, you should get 31.7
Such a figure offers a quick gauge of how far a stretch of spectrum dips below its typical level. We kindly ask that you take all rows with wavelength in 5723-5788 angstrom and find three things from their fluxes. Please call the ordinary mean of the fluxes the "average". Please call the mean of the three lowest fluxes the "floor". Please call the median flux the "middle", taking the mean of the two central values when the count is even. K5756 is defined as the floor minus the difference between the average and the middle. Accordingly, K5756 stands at 30.8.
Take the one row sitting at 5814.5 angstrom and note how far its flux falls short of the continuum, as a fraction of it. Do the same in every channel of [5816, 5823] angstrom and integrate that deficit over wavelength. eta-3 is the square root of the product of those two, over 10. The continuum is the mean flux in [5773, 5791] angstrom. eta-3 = 0.042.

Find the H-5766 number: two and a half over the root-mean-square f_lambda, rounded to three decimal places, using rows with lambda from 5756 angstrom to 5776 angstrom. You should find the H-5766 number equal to 0.072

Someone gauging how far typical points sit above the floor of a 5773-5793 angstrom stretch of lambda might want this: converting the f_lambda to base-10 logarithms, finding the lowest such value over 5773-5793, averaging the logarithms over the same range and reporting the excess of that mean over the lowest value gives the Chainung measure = 0.05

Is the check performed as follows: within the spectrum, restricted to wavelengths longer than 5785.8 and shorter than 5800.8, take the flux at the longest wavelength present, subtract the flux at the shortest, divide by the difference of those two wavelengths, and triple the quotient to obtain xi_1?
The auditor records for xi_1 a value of -1.9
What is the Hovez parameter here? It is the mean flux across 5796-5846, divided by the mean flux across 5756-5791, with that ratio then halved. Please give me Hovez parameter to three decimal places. 0.496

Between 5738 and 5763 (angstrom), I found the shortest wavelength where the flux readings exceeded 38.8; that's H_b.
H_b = 5739.5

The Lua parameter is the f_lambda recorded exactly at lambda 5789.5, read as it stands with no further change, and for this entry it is 35.36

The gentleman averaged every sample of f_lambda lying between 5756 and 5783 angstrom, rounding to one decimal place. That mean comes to 34.3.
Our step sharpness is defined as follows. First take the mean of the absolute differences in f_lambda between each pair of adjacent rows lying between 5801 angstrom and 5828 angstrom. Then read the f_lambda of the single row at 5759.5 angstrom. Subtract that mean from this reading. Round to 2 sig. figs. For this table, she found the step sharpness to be 32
